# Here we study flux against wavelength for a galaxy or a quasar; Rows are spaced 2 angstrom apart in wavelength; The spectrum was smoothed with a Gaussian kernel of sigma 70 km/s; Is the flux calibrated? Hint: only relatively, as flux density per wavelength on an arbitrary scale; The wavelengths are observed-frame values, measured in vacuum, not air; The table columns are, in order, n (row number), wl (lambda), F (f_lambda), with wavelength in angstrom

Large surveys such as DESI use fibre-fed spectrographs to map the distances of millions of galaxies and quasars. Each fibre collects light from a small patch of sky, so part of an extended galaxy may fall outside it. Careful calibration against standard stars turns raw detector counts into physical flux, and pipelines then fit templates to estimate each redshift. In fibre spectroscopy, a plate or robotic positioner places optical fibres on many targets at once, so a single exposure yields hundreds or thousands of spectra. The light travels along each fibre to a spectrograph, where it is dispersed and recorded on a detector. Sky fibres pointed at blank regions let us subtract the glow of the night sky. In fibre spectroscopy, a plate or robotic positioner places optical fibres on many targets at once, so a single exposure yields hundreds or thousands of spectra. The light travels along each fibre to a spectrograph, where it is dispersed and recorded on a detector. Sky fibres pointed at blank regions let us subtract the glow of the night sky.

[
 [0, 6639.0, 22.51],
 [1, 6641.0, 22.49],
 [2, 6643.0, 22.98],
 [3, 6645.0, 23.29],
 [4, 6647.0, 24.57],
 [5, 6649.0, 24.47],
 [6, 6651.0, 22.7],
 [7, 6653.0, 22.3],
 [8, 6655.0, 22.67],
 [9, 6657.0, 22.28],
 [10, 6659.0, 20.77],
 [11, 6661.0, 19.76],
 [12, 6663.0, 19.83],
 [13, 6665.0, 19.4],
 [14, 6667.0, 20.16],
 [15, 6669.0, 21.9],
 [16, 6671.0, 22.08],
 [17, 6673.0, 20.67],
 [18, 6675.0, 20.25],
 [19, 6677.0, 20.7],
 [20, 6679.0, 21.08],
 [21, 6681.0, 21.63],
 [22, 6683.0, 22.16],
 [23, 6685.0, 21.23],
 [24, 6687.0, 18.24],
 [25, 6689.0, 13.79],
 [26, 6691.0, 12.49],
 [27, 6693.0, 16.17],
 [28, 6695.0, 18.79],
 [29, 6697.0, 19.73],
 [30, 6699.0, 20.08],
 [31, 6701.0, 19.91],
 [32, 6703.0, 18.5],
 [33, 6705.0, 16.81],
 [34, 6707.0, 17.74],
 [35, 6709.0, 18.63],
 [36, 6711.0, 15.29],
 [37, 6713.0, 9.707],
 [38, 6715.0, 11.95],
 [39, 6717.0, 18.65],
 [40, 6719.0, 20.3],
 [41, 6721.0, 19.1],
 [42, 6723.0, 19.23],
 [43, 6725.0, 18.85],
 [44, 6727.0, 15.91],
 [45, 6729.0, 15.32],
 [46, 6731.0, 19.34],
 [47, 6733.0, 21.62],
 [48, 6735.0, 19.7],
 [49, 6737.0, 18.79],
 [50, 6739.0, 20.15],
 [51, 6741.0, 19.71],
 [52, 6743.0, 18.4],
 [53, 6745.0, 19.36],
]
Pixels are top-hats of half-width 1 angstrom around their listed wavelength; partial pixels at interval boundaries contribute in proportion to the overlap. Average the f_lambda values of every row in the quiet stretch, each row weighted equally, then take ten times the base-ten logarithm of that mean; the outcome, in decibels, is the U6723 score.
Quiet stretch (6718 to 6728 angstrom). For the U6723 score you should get 12.71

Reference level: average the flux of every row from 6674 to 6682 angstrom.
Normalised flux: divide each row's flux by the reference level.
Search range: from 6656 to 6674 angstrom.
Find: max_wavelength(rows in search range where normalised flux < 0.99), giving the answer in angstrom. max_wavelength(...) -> 6673.0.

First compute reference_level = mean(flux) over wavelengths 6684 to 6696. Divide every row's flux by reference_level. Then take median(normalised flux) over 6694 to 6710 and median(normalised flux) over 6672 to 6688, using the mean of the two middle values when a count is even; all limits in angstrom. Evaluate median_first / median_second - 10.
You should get -9.10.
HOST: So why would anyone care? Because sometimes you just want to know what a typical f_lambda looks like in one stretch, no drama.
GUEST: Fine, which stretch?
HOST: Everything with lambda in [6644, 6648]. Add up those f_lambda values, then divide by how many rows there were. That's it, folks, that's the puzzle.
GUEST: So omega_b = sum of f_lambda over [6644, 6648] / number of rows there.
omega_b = 23.9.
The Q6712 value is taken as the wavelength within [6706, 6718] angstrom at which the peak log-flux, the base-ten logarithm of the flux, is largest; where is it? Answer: 6717.0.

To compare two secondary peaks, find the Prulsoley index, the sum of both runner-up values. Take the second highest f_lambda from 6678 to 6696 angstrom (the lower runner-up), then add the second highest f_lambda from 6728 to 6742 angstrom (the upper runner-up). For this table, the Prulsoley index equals 41.8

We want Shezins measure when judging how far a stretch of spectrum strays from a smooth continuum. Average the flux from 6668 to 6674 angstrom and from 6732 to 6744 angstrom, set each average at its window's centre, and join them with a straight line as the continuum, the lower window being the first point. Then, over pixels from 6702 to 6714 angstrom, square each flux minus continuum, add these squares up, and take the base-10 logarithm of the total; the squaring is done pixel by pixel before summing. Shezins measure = 2.2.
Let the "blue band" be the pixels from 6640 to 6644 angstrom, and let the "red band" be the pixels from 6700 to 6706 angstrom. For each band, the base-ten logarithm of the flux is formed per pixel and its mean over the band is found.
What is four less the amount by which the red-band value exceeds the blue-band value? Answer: 4.09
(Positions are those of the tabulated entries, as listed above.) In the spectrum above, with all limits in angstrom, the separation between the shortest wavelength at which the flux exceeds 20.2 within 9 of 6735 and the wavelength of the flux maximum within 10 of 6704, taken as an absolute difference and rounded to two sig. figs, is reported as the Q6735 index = 34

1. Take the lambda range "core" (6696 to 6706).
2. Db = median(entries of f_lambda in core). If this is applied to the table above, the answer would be 19.7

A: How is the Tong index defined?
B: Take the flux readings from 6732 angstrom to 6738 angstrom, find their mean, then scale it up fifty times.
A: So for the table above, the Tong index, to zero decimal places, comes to 1002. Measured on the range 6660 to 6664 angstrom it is 990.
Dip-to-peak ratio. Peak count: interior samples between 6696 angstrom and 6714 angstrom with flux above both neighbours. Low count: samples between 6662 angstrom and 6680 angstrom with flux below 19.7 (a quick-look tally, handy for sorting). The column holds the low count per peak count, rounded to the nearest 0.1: 0.5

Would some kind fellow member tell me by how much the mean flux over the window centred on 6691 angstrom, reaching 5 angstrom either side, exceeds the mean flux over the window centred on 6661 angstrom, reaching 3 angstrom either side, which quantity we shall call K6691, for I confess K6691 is -4.2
